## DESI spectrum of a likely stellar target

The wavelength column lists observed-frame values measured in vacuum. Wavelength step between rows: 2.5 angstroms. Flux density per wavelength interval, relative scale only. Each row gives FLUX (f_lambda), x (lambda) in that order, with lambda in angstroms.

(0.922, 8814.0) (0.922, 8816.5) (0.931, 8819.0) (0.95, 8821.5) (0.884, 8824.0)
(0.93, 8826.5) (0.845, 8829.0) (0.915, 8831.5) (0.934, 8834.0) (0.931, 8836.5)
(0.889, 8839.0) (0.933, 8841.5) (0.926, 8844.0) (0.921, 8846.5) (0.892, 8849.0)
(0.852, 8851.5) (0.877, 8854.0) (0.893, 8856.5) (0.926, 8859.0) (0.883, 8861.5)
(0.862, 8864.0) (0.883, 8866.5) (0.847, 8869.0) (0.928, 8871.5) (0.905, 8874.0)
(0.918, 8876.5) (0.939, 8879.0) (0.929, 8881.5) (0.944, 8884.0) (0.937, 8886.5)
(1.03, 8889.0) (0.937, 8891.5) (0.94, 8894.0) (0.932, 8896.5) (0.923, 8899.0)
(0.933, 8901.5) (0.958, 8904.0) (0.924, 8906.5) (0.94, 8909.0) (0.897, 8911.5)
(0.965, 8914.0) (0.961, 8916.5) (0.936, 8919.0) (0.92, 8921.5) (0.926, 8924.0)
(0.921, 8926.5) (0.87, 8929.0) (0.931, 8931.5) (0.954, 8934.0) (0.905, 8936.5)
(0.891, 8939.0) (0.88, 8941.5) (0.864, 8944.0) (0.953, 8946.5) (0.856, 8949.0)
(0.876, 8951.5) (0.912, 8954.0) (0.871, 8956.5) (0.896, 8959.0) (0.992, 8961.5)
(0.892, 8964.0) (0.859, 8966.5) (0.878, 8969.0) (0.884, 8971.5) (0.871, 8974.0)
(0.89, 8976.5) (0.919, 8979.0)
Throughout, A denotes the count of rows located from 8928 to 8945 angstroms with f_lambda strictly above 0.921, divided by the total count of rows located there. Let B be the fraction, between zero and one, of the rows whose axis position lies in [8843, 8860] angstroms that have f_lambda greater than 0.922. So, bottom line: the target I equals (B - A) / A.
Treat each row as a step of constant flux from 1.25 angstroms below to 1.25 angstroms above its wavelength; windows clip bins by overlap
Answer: 0.0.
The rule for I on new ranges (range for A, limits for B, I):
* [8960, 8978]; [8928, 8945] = 1.0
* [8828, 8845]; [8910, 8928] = 0.0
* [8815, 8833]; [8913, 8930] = 0.0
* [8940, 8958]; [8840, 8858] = 1.0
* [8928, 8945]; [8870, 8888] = 1.5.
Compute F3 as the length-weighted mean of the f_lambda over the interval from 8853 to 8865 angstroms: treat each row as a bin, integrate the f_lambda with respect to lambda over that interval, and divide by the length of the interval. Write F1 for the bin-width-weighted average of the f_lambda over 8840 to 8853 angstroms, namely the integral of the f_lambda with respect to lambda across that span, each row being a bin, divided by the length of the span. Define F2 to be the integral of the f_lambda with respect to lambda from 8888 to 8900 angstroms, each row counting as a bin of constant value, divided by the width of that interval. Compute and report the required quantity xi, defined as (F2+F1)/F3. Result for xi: 2.09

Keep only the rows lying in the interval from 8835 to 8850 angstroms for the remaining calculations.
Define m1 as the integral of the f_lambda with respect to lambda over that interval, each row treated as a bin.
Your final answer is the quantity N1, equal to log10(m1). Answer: 1.14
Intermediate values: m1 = 14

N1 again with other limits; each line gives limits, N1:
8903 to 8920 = 1.20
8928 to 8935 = 0.81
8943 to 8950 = 0.80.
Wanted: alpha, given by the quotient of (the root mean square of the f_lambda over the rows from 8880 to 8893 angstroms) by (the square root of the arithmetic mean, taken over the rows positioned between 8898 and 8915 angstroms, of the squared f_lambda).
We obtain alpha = 1.02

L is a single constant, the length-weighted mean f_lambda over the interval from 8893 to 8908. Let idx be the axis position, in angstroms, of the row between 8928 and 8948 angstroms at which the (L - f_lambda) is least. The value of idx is 8934.0 angstroms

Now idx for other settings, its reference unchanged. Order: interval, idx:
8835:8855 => 8841.5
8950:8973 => 8961.5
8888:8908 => 8889.0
